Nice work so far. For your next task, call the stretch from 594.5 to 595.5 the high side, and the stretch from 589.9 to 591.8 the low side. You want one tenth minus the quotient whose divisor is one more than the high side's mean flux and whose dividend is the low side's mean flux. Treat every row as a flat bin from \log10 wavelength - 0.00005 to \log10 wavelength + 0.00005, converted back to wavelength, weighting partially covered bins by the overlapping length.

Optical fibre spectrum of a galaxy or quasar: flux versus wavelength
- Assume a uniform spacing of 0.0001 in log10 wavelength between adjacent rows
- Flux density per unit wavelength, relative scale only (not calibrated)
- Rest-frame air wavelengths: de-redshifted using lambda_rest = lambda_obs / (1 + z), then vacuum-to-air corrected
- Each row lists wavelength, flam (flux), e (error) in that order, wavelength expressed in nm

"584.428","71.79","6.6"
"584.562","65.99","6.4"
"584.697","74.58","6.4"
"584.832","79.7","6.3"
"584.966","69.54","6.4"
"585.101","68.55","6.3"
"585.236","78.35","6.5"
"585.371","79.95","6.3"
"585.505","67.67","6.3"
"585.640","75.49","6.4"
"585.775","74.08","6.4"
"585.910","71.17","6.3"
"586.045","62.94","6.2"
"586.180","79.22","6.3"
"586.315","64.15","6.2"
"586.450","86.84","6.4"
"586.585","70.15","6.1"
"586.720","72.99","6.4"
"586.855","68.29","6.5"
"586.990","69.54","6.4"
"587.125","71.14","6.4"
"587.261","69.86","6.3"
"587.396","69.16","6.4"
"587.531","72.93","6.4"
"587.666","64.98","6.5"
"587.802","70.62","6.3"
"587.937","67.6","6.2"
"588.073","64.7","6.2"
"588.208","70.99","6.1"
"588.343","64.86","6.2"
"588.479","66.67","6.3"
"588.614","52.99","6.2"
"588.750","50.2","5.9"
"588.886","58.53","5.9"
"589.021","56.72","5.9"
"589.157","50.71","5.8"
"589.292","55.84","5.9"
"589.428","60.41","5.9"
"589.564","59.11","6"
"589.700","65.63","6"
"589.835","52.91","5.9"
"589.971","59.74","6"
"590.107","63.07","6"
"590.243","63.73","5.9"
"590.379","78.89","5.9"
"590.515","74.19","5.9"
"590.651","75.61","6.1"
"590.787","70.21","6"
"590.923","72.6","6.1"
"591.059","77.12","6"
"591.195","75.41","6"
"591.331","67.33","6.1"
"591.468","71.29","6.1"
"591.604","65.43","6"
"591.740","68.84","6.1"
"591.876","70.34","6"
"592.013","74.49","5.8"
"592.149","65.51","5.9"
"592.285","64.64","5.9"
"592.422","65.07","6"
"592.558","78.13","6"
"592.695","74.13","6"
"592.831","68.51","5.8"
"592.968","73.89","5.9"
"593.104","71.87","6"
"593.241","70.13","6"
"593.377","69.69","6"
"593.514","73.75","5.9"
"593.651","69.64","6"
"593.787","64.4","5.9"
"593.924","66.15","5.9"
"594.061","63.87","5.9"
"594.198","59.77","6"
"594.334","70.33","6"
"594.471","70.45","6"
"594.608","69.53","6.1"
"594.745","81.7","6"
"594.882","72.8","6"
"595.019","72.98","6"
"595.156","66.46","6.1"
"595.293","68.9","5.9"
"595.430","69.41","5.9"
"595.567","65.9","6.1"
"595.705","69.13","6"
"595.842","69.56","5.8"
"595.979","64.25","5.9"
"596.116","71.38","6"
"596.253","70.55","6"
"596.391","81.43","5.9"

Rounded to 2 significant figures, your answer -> -0.87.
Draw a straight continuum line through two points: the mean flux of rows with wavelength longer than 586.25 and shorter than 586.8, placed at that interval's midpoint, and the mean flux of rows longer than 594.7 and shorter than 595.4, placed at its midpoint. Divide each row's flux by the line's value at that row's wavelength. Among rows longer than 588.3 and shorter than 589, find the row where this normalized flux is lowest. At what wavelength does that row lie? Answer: 588.750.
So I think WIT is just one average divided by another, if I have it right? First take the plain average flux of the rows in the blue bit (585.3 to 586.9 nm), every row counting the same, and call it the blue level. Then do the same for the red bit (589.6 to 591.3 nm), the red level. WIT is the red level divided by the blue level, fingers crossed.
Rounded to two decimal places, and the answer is 0.95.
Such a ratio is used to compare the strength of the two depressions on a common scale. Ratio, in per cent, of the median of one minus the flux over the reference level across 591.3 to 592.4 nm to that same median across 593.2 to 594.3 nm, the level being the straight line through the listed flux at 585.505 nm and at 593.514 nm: 70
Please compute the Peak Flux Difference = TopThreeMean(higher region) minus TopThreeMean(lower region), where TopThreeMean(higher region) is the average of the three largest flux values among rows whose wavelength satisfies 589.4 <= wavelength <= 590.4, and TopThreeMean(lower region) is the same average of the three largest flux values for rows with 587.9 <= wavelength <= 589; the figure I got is 1.0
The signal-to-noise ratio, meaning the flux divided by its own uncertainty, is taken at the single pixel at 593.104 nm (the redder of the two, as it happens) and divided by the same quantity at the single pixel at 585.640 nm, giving 1.02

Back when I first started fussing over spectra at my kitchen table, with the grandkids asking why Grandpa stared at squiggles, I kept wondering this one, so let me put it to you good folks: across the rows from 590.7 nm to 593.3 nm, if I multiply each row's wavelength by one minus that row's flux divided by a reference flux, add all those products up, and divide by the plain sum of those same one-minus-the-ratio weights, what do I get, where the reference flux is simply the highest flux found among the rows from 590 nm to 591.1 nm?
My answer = 592.03 nm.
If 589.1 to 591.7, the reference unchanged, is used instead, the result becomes 590.04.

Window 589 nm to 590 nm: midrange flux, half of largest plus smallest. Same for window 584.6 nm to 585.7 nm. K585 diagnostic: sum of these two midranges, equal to 132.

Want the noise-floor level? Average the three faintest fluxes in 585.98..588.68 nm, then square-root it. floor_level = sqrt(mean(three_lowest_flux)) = 7.7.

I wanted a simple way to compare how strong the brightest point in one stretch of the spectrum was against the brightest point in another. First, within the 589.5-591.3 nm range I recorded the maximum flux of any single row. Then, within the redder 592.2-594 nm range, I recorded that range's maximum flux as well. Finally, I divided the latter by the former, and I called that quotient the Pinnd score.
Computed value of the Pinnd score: 0.99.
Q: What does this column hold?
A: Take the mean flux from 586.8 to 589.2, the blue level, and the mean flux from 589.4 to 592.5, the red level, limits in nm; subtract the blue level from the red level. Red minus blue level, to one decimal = 3.4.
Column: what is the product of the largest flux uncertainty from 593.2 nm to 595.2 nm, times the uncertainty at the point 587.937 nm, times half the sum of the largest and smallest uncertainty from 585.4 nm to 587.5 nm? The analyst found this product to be 238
